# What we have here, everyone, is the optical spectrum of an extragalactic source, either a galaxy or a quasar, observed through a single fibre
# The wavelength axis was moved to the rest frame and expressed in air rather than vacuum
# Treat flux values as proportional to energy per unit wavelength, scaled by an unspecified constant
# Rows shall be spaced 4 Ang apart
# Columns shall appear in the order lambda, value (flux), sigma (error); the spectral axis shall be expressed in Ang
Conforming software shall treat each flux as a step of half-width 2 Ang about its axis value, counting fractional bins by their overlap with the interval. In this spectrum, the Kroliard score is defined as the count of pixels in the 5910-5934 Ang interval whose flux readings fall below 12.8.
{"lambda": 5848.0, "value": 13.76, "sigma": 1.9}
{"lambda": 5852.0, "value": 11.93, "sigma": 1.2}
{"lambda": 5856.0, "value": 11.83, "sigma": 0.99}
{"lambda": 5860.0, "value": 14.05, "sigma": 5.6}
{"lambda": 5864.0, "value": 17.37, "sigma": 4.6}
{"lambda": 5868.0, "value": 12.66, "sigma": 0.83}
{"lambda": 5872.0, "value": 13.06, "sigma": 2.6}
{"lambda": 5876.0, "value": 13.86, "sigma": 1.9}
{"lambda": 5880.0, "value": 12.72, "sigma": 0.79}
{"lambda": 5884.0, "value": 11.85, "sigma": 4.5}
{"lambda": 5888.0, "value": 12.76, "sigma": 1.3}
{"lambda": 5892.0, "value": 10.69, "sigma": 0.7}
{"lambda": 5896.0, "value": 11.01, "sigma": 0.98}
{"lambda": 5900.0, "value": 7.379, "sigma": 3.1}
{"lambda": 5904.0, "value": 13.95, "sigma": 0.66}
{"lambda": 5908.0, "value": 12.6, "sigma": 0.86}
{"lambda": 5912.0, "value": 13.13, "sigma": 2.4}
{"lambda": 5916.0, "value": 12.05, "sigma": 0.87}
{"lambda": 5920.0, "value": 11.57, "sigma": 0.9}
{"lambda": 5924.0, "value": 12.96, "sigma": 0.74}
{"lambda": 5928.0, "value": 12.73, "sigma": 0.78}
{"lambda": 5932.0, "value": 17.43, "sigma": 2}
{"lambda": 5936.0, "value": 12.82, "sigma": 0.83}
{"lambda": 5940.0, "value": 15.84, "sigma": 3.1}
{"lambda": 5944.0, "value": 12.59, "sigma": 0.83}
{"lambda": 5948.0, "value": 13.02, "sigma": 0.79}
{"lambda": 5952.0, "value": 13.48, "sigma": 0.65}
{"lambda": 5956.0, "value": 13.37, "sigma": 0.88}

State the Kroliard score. 3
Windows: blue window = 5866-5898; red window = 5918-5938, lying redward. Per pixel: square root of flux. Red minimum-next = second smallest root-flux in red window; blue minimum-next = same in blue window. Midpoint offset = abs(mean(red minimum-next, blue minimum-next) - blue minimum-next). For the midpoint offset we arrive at 0.12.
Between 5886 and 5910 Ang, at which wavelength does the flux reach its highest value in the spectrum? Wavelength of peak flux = 5904.0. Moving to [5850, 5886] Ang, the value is 5864.0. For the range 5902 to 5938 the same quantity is 5932.0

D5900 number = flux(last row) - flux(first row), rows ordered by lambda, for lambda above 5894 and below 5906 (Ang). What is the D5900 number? 2.9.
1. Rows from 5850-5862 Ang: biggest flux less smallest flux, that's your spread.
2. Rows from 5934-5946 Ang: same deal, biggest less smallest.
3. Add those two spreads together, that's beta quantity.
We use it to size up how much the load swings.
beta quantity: 5.5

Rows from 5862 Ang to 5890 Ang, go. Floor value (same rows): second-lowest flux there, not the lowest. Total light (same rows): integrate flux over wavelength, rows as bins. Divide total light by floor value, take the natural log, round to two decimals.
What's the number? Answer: 3.39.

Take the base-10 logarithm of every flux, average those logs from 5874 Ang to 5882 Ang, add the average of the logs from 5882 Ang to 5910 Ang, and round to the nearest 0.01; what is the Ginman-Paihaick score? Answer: 2.18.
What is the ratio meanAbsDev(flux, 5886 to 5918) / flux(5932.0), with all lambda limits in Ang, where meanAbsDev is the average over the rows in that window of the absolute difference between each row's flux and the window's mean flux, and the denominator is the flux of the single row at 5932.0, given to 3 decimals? 0.086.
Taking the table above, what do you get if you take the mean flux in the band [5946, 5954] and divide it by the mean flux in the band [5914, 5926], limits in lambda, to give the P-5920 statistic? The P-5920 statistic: 1.09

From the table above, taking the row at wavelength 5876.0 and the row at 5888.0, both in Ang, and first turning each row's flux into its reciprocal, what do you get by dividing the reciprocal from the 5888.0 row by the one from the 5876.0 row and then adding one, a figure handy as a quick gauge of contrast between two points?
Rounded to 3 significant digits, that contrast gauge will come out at 2.09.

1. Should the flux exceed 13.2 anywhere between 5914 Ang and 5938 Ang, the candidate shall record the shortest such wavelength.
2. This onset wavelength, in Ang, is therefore 5932.0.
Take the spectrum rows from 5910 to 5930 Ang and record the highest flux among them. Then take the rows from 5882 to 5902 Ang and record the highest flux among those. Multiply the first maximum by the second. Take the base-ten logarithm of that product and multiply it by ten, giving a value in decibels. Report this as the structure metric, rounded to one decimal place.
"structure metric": 22.2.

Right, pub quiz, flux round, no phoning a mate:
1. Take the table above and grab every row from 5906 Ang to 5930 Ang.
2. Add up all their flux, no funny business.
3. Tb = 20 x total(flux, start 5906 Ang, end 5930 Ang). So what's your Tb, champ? 1501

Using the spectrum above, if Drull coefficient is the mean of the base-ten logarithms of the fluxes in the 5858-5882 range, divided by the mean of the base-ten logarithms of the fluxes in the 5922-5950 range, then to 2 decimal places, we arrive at 1.00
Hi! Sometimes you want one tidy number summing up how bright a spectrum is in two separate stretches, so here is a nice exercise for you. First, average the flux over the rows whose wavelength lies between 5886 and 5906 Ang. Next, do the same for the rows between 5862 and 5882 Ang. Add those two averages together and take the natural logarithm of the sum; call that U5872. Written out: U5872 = 3.22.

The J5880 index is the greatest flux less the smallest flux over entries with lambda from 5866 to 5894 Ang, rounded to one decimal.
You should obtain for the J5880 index 3.2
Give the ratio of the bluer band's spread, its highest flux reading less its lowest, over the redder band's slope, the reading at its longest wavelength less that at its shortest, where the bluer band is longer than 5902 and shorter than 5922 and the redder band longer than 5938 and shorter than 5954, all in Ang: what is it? -1.0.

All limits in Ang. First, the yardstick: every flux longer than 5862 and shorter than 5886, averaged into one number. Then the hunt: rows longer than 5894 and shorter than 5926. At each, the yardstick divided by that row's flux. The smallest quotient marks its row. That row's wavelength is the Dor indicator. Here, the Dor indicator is 5904.0 Ang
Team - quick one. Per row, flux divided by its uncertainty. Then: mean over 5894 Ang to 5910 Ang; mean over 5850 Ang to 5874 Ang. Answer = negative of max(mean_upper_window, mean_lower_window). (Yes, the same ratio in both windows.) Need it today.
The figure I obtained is -12.4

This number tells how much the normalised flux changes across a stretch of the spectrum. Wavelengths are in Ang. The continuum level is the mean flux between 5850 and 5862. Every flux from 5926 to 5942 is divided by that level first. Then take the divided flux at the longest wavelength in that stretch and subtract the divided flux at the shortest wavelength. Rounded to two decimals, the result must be 0.25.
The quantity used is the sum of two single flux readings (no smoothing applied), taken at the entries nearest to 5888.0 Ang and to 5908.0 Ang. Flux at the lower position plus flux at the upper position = 25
